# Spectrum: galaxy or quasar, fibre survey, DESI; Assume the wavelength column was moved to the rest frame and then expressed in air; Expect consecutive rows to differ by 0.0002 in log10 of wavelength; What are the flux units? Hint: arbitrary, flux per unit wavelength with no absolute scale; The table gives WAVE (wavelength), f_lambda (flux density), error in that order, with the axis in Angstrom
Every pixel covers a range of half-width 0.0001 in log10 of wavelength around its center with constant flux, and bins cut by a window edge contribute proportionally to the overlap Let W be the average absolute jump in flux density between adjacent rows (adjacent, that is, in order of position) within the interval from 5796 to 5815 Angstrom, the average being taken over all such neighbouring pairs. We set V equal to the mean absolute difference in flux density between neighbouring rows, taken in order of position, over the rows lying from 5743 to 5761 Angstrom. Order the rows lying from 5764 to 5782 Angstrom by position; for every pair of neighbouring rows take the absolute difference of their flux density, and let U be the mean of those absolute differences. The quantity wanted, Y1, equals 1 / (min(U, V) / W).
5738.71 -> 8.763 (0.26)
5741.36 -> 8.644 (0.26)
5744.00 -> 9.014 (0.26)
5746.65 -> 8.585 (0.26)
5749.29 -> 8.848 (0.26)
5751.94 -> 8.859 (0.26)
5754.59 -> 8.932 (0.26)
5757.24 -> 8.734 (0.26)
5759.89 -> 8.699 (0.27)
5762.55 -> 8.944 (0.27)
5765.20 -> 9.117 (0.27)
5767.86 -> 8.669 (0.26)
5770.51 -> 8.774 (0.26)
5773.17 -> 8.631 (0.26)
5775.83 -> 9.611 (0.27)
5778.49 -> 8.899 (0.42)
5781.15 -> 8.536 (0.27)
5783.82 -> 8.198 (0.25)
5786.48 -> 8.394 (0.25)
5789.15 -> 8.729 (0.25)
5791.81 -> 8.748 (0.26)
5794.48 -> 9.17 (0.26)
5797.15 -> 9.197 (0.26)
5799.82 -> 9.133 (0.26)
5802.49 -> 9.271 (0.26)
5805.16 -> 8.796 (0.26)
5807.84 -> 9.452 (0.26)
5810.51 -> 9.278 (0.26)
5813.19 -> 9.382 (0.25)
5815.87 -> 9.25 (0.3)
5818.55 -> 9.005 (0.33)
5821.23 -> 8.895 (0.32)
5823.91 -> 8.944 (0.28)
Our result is 1.6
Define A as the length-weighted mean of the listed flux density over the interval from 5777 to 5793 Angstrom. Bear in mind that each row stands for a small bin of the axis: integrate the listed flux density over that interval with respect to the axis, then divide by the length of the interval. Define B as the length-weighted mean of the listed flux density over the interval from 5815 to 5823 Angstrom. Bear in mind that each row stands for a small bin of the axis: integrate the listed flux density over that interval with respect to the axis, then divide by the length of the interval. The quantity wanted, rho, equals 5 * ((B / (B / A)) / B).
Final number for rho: 4.76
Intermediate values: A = 8.6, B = 9.03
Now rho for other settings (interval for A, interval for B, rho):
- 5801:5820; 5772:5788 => 5.28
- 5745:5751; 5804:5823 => 4.78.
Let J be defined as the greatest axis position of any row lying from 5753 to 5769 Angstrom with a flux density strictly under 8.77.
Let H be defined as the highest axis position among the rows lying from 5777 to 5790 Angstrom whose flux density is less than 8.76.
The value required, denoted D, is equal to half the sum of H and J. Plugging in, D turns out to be 5778.5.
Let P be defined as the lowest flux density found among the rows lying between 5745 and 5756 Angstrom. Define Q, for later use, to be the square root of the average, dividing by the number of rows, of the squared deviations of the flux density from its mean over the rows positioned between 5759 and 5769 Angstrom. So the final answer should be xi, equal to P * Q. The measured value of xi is 1.6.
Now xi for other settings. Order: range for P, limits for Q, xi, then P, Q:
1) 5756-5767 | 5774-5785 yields 4.6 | 8.699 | 0.524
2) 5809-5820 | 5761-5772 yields 1.5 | 9.005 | 0.170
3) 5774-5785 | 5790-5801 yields 1.5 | 8.198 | 0.183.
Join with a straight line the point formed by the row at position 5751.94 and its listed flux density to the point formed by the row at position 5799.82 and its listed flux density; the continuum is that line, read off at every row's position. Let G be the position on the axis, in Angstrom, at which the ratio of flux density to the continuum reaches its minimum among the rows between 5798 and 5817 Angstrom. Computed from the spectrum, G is 5805.16 Angstrom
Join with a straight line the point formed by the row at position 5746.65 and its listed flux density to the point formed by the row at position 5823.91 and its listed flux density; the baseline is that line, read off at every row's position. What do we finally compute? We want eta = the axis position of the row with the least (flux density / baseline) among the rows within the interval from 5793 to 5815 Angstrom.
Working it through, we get 5805.16 Angstrom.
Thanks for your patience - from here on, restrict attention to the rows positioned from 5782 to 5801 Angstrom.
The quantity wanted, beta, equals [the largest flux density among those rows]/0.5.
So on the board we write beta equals 18.4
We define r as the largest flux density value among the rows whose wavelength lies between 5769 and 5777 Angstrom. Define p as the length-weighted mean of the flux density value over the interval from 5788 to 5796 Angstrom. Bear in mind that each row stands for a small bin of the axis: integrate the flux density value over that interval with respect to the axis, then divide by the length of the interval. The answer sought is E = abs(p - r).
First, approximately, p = 8.90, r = 9.611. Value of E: 0.71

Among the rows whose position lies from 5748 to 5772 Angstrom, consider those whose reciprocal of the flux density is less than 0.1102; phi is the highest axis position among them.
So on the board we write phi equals 5765.20 Angstrom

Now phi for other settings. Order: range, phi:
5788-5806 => 5802.49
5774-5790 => 5775.83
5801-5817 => 5815.87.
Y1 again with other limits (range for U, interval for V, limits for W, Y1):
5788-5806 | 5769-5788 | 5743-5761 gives 0.9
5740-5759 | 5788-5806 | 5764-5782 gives 2.4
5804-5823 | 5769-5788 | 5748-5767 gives 0.5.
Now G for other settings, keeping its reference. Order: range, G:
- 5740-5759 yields 5746.65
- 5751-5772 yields 5767.86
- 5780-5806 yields 5783.82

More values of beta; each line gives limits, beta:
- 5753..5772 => 18.2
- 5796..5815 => 18.9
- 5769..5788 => 19.2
